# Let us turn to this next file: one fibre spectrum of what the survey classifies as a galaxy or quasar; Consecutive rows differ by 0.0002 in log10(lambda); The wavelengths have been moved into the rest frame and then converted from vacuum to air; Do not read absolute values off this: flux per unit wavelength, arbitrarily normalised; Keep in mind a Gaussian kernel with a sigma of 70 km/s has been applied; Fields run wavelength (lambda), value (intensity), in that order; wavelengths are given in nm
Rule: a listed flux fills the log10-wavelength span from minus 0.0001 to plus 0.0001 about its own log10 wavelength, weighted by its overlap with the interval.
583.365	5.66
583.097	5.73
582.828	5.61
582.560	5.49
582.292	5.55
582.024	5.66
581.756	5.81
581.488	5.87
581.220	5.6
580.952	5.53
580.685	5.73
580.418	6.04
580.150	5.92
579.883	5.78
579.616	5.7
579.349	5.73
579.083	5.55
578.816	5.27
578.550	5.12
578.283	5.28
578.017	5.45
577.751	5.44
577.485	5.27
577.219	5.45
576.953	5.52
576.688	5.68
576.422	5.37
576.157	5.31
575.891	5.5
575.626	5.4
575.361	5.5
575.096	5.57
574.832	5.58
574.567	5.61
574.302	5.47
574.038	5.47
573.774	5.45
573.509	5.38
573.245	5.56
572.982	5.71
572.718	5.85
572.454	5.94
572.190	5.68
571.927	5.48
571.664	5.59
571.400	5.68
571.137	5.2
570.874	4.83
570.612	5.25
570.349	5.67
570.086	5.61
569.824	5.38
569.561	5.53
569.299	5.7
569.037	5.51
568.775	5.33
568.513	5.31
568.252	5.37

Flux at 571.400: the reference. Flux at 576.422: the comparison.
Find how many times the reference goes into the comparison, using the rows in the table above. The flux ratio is 0.95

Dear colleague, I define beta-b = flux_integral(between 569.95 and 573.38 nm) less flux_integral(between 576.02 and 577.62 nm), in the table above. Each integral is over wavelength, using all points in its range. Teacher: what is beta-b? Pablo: 10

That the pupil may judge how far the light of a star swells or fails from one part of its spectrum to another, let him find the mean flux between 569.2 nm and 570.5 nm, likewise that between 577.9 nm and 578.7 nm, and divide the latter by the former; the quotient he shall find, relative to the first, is 0.95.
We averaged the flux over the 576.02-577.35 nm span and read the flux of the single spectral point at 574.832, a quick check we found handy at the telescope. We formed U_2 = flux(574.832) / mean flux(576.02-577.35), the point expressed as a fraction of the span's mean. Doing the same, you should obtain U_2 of 1.02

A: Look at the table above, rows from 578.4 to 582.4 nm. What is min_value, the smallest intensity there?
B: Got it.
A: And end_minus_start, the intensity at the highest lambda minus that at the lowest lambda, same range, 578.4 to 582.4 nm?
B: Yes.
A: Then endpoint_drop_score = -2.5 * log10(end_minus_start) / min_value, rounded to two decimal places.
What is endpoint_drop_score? 0.18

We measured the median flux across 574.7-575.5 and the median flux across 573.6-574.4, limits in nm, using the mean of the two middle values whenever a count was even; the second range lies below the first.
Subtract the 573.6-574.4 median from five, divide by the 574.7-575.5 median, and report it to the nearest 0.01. -0.08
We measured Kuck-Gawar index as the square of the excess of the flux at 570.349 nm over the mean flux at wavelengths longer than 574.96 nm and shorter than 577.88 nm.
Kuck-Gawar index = 0.046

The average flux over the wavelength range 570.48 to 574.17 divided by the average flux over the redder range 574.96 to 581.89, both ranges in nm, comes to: 0.991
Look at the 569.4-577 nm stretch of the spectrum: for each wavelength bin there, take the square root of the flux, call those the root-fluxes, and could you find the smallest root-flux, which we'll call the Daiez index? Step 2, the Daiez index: 2.198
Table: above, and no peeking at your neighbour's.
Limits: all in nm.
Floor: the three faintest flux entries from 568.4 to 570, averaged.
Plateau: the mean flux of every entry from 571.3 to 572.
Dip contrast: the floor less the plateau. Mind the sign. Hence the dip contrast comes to -0.24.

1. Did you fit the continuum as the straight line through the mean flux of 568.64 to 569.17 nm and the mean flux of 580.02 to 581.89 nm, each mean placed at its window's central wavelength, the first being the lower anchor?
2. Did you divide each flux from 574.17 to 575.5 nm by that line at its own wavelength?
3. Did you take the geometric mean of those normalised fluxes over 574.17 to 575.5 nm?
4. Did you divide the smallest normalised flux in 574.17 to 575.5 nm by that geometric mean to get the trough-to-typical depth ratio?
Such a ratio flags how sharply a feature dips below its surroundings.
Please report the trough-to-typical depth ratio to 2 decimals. 0.99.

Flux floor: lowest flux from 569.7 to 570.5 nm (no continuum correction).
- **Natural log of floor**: 1.68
